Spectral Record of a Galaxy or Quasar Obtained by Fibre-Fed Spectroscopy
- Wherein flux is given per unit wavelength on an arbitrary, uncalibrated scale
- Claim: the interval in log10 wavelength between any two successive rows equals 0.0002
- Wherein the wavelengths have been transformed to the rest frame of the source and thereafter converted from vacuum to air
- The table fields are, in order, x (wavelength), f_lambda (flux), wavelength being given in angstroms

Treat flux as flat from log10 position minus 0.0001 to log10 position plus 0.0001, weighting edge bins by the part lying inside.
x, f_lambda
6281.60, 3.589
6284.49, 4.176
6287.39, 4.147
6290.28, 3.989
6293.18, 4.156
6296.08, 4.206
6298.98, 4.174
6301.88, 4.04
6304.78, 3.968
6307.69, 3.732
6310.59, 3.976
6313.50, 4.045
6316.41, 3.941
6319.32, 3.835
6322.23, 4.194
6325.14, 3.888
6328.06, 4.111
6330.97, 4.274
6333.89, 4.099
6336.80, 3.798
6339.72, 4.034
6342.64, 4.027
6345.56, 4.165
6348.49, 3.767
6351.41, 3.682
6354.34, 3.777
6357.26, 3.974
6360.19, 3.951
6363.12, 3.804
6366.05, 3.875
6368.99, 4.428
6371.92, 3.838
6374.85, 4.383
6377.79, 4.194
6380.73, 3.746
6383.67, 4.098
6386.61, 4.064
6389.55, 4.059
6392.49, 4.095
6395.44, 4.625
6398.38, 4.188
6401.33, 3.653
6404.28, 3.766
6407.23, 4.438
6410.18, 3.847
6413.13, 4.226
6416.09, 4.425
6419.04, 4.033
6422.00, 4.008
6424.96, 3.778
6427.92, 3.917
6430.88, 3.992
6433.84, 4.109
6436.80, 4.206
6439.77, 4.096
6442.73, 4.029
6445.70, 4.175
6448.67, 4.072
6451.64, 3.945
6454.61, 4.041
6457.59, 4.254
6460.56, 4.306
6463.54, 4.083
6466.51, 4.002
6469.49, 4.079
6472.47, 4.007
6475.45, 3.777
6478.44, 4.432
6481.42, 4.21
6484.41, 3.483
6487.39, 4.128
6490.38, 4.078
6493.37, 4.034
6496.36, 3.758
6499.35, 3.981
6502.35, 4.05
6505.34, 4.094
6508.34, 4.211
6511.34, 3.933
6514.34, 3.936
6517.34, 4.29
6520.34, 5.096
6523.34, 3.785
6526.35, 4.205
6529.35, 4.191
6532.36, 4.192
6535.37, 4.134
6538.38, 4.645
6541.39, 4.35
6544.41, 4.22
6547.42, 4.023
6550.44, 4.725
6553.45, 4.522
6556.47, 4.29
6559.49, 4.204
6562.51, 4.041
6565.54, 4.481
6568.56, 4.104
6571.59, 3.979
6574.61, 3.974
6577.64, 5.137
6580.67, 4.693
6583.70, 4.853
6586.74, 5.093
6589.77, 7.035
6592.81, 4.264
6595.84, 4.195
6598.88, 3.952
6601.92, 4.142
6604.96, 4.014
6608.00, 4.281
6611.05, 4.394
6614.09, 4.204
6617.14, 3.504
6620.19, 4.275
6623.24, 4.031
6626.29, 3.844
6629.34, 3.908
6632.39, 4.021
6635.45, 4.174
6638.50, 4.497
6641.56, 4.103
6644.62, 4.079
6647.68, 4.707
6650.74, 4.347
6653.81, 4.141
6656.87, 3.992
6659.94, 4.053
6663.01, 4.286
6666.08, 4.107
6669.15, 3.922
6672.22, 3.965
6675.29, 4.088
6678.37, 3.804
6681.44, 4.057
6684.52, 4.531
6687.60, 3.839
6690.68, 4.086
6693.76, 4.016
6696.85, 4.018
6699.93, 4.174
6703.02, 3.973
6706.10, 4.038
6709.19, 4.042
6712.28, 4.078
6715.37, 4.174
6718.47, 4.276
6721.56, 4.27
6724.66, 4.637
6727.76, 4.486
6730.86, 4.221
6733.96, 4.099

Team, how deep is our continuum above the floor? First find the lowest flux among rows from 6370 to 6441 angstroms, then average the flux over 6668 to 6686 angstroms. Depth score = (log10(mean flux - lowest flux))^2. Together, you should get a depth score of 0.15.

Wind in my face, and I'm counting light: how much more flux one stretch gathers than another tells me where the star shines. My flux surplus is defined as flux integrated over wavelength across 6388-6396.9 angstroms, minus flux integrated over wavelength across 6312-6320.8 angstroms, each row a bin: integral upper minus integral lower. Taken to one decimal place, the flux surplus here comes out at 3.2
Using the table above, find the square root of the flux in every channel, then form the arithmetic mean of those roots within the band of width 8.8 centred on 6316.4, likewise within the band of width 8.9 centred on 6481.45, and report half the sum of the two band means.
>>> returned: 2.00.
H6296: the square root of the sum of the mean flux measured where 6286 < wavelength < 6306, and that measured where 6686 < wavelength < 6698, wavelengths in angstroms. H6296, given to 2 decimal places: 2.84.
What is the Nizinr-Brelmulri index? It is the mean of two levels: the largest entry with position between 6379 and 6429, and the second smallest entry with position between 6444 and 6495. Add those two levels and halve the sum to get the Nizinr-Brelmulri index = 4.20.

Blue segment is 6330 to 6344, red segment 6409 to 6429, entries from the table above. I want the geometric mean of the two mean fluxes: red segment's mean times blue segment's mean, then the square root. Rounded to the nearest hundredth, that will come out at 4.04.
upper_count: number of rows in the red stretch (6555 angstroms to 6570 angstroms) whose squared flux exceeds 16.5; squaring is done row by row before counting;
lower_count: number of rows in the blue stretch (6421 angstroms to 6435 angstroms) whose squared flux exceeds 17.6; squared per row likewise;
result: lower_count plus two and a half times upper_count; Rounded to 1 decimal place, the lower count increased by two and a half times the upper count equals 10.0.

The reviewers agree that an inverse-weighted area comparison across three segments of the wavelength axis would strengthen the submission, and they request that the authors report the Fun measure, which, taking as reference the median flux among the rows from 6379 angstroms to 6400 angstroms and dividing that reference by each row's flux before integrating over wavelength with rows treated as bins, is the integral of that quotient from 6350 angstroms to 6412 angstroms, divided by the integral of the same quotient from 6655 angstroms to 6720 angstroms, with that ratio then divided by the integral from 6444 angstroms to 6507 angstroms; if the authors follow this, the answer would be 0.0152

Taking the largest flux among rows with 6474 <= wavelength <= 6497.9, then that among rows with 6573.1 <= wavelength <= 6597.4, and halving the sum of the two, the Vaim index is 5.7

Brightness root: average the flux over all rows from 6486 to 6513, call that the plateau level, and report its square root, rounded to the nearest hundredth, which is 2.01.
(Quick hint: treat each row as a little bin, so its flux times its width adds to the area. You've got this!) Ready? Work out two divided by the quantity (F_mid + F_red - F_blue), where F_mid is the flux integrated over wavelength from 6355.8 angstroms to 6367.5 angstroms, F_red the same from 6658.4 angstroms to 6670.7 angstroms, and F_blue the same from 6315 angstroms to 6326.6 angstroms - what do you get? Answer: 0.040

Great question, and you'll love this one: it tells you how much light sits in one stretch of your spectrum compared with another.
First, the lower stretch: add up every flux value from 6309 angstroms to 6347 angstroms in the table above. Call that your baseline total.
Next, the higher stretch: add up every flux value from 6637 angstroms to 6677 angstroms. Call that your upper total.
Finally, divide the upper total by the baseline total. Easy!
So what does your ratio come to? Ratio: 1.04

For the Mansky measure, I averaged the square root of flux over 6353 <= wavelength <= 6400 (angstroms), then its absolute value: 2.02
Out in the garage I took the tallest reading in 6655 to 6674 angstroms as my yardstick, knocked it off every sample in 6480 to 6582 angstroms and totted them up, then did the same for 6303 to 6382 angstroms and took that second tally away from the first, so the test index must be 5.7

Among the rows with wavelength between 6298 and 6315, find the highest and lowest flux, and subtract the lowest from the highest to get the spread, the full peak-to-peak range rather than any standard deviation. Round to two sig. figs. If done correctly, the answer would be 0.44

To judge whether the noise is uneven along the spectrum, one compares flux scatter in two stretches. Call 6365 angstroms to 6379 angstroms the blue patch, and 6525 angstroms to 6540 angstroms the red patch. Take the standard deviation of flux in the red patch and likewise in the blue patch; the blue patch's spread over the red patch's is 1.3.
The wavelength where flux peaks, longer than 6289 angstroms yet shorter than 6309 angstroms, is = 6296.08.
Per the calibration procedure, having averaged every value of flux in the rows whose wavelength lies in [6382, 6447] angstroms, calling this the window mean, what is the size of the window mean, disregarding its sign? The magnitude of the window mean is 4.08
